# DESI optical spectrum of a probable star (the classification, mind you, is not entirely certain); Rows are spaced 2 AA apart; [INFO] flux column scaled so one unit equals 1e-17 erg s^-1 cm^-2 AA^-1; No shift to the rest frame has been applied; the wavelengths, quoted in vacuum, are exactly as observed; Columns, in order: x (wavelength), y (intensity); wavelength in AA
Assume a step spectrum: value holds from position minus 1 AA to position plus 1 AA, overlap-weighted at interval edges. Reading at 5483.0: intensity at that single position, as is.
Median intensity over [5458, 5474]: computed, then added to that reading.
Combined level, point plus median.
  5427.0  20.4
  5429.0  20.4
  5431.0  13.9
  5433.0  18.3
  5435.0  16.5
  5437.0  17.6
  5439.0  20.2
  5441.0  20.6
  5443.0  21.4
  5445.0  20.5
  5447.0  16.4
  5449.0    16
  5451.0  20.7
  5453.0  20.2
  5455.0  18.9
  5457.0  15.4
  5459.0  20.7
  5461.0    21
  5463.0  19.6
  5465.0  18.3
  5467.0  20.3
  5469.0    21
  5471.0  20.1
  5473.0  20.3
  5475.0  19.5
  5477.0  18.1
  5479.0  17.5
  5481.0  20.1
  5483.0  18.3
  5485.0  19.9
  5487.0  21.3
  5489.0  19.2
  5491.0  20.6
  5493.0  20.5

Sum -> 39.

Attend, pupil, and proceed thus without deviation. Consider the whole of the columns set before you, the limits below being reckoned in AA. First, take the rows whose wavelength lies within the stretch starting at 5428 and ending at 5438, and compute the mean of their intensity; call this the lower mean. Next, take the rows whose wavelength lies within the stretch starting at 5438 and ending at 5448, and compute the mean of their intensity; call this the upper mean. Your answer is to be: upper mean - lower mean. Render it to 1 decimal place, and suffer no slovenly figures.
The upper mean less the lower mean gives 2.5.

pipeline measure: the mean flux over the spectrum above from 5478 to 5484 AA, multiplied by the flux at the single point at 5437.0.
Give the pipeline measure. 328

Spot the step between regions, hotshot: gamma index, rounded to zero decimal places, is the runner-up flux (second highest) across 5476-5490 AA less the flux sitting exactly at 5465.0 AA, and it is 2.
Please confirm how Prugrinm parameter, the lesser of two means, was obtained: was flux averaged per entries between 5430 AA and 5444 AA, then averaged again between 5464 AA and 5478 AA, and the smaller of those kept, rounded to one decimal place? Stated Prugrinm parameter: 18.4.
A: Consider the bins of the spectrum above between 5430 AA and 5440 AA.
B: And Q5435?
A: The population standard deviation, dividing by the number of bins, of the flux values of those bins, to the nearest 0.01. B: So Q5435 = 2.08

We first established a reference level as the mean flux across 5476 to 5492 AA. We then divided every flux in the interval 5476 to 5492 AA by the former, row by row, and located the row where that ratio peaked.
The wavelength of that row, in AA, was 5487.0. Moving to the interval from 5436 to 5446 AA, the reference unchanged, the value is 5443.0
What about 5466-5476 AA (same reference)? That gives 5469.0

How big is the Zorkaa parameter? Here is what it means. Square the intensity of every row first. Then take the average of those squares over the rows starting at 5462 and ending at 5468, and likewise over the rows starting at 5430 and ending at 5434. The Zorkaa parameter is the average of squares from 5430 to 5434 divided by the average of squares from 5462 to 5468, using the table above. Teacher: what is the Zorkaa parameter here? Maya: 0.70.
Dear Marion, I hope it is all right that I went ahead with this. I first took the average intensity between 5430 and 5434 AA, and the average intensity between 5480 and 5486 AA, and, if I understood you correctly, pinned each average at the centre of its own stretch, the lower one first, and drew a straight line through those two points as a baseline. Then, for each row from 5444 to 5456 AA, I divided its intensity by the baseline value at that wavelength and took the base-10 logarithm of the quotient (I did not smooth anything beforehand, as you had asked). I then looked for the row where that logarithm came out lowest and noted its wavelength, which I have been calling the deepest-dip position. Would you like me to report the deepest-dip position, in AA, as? 5449.0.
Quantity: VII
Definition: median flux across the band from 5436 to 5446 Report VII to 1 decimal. 20.5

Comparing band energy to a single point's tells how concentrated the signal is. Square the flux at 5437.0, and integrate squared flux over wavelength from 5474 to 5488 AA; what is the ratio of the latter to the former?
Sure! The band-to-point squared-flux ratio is 16.8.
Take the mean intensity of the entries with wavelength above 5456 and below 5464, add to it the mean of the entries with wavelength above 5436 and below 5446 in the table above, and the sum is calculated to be 39.2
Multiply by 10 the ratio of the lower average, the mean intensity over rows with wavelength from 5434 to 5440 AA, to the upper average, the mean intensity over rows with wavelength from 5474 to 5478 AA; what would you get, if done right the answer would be 9.6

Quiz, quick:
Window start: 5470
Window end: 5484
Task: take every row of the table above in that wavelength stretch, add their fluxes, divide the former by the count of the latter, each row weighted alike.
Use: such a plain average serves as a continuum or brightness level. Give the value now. 19.1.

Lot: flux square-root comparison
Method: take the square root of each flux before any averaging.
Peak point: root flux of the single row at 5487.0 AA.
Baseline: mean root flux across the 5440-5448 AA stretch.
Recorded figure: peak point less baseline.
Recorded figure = 0.18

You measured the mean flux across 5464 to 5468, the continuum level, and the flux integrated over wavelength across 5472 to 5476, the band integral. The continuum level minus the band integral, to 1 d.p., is -60.3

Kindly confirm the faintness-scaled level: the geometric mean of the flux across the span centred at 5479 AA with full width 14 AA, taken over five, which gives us 3.81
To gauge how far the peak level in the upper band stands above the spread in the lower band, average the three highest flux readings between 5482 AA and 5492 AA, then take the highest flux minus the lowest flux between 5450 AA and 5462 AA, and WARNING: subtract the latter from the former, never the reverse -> 15.0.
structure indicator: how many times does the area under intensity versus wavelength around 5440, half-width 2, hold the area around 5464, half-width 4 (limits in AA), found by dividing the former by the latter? 0.52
